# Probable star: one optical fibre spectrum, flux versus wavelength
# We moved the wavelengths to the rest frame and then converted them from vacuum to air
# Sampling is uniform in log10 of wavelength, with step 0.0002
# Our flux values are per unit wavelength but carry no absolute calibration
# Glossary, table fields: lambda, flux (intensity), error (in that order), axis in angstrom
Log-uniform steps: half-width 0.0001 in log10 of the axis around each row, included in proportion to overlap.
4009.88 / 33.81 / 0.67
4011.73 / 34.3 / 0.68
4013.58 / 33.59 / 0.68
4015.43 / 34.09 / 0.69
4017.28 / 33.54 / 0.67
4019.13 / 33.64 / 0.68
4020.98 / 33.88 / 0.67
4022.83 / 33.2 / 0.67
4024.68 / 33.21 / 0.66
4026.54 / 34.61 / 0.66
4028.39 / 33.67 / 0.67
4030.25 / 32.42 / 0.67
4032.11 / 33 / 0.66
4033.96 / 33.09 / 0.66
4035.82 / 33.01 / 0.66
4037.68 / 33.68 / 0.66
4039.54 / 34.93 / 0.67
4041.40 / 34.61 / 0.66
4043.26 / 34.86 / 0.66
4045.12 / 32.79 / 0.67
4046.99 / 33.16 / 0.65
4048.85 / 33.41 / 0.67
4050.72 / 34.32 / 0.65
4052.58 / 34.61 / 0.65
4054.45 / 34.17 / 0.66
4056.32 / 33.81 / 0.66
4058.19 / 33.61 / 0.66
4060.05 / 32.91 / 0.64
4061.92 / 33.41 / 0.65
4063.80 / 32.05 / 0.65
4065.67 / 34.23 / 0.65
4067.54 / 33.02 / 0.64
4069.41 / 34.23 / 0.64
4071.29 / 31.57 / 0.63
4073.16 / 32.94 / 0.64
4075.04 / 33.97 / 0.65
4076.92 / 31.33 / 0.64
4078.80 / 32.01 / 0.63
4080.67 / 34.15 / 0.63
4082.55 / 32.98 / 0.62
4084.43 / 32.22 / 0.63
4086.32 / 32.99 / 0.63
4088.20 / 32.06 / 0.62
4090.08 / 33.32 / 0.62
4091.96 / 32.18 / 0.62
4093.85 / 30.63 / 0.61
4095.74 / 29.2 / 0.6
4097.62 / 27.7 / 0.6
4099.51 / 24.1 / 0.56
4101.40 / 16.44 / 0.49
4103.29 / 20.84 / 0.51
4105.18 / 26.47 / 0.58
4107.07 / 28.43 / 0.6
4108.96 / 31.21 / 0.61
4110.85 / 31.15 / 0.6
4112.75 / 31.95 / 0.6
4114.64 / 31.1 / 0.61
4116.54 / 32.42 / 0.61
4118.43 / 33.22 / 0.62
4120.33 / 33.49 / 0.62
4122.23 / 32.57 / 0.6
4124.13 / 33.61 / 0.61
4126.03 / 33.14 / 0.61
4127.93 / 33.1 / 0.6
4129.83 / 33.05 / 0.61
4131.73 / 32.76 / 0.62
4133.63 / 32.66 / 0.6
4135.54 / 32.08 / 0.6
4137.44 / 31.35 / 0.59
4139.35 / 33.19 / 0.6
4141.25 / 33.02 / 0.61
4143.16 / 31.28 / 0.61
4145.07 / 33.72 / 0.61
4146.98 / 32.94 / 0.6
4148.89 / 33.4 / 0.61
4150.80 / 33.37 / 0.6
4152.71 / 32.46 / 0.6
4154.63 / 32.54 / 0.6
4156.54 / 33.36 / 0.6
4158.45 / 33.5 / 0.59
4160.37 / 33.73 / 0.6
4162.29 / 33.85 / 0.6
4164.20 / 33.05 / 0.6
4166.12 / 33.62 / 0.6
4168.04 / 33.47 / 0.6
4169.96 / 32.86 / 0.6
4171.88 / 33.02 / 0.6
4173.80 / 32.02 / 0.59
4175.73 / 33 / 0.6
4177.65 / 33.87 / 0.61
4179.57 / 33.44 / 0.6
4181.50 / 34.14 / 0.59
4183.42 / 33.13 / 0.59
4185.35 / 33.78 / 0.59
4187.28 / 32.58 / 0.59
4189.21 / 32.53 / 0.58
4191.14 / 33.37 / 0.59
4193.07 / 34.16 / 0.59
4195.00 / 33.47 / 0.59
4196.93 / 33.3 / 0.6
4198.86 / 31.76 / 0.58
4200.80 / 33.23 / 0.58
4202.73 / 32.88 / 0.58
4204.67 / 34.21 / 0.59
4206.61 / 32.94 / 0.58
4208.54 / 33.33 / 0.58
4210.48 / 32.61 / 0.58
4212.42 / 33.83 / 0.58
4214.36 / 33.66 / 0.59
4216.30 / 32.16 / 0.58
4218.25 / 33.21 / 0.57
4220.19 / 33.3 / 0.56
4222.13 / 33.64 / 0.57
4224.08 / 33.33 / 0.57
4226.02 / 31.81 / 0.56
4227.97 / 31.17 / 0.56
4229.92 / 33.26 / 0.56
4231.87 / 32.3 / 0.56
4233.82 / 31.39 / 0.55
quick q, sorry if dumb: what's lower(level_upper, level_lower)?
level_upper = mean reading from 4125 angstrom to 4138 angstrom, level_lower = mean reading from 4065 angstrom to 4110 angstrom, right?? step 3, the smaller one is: 30.3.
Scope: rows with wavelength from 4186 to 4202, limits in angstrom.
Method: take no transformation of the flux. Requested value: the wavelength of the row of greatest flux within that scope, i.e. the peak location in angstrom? 4193.07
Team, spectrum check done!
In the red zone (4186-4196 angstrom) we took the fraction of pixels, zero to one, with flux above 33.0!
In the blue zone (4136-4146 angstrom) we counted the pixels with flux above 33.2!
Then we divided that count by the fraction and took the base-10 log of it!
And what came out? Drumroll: 0.2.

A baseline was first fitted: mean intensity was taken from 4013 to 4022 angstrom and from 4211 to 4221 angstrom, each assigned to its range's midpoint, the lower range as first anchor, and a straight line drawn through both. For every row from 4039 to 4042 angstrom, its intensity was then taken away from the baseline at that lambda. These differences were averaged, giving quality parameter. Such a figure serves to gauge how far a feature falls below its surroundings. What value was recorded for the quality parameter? -1.1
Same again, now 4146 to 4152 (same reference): 0.2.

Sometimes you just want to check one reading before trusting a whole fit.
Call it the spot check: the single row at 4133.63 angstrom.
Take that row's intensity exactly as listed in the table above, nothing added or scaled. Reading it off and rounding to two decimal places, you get 32.66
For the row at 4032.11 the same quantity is 33.00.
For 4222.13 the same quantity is 33.64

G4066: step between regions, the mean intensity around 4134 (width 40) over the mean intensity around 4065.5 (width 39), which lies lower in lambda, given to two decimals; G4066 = 0.99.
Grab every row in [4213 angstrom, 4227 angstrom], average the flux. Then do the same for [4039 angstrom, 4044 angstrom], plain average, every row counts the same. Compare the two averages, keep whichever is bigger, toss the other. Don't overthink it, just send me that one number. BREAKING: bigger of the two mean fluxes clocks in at 34.8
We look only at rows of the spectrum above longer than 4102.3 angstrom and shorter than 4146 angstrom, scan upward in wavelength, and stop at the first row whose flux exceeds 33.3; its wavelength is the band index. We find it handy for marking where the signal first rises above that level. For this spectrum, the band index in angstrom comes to 4120.33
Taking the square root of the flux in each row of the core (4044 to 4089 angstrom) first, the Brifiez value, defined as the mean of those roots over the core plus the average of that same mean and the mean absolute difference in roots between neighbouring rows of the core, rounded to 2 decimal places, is 8.68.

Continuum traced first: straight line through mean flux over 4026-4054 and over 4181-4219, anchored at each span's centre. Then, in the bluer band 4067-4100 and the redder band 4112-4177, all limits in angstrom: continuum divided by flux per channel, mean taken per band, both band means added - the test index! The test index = 2.08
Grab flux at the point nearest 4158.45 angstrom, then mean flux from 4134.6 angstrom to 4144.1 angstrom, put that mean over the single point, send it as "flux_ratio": 0.96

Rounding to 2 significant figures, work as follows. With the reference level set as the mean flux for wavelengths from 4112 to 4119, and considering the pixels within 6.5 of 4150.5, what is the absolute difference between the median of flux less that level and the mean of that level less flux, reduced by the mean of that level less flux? 3.1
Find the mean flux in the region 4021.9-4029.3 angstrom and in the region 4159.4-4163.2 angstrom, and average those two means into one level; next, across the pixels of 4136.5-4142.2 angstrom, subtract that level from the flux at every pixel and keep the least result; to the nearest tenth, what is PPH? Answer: -2.4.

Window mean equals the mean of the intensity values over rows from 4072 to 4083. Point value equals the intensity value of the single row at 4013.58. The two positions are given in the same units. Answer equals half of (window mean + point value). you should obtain 33.2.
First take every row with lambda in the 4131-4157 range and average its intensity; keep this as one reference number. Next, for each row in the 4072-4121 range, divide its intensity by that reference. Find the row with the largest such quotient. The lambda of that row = 4080.67 angstrom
